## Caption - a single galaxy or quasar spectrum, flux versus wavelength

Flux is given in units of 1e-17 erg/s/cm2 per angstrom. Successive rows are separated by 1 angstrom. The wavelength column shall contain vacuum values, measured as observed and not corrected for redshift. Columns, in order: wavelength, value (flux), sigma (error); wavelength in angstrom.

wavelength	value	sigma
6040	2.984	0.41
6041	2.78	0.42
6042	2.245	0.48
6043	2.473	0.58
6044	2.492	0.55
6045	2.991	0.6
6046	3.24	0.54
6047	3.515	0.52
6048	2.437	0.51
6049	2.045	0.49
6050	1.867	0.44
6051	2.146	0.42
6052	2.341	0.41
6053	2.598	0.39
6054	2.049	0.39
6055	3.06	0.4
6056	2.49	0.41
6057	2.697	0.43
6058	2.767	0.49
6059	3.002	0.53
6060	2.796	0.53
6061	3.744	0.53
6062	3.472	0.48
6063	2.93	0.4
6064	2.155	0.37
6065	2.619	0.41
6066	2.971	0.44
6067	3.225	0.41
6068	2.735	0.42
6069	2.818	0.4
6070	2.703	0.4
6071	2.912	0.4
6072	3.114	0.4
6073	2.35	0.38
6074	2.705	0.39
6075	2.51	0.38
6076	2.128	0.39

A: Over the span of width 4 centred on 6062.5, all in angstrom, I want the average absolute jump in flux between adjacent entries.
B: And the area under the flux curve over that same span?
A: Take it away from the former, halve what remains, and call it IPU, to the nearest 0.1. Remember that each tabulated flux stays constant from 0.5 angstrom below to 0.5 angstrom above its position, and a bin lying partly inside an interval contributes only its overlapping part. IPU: -5.9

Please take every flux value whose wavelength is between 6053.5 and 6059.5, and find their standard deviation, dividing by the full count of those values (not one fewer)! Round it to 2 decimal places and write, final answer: 0.34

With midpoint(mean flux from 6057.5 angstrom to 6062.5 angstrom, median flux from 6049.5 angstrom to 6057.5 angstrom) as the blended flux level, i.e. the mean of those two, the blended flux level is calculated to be 2.79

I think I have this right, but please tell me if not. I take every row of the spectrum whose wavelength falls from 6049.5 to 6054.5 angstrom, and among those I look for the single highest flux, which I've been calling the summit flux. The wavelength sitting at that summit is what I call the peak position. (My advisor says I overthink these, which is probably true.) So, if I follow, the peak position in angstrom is 6053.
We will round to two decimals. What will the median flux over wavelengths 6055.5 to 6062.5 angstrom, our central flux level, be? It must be 2.80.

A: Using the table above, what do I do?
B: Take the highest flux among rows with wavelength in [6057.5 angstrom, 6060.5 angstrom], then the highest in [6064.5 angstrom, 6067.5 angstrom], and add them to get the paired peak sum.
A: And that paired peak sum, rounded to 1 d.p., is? 6.2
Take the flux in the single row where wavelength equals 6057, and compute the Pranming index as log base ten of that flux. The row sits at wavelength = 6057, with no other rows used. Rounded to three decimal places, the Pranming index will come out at 0.431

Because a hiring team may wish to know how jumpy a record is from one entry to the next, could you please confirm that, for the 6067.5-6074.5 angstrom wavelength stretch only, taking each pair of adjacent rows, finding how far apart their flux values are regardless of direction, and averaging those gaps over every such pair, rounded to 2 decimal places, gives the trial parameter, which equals 0.29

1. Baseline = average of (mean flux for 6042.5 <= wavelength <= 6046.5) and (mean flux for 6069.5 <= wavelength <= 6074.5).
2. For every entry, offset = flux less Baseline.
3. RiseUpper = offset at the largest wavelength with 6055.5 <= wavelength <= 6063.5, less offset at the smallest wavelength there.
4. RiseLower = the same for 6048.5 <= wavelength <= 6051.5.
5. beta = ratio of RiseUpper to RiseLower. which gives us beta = 4.4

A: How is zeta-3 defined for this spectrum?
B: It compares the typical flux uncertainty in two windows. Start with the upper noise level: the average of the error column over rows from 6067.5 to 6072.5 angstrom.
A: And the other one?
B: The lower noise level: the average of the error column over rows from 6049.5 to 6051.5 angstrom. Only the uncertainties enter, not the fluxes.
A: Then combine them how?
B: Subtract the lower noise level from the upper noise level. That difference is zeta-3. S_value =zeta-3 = -0.03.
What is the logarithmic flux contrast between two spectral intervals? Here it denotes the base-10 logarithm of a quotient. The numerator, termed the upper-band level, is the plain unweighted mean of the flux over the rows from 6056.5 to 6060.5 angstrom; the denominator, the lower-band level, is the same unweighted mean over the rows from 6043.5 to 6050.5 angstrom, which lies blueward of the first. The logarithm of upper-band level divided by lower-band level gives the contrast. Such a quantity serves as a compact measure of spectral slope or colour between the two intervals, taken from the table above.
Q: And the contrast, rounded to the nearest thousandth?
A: 0.025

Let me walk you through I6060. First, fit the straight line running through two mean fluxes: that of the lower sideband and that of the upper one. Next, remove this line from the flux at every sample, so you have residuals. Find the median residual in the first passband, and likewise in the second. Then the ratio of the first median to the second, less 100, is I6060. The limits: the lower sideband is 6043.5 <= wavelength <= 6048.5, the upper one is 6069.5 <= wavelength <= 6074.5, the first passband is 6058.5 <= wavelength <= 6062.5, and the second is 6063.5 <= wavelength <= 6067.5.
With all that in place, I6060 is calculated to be -163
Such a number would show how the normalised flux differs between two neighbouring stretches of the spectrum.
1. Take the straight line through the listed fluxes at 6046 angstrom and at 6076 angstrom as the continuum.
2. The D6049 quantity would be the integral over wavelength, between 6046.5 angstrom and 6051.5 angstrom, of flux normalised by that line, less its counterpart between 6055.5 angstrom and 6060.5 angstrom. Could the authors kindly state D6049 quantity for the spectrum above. -1.10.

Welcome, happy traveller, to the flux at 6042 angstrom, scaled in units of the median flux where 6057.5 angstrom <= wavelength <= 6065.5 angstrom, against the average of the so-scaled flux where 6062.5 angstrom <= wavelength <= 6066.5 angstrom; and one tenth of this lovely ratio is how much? 0.084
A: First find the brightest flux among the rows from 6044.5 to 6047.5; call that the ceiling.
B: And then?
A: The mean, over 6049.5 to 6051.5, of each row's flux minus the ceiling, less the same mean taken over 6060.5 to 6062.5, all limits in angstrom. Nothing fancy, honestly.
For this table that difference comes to -1.60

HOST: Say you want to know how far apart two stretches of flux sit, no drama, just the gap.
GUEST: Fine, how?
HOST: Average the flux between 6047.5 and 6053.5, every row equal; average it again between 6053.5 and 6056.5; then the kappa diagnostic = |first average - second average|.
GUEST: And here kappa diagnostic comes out 0.3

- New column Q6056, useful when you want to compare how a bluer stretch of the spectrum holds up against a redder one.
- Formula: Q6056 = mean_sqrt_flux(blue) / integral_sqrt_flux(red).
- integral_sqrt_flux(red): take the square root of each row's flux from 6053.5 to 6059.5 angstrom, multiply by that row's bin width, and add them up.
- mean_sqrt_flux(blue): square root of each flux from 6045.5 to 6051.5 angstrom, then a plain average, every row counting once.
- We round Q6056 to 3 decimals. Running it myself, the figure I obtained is 0.162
